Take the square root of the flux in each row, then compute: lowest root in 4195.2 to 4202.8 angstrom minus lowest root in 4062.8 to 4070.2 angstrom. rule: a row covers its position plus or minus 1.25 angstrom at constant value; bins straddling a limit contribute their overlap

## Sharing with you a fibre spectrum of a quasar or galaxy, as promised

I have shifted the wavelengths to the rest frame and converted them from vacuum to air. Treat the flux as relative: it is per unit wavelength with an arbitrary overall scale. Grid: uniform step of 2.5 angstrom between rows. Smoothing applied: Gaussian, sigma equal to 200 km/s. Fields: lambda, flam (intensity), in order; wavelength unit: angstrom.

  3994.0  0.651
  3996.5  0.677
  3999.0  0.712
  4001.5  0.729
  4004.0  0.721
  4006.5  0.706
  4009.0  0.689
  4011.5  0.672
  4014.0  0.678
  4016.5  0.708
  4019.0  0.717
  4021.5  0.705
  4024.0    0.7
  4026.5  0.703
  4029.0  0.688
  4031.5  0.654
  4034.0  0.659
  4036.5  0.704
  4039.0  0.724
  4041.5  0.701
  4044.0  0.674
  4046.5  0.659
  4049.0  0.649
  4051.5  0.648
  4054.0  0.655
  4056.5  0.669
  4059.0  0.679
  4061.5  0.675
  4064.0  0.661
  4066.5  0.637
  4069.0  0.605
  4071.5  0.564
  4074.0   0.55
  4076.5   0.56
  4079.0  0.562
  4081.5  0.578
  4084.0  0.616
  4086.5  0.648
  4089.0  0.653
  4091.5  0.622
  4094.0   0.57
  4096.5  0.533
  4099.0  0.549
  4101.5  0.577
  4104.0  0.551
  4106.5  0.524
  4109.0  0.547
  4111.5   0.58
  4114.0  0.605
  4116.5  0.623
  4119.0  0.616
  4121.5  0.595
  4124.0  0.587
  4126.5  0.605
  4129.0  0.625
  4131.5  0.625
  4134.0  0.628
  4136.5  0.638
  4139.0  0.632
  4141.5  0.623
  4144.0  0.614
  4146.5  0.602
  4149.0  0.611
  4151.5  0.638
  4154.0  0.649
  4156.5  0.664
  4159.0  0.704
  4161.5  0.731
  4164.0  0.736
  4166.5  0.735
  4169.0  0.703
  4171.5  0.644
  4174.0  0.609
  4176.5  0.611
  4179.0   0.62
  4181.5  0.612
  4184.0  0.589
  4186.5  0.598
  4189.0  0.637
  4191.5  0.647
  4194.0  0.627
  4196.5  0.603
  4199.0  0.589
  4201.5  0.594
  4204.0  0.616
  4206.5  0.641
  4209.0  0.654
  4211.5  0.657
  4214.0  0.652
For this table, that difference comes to -0.01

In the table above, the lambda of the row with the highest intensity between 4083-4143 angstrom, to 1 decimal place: 4089.0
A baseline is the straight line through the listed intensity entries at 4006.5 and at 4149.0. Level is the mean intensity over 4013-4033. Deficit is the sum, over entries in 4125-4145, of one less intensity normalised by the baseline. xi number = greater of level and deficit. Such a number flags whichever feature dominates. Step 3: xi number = 0.69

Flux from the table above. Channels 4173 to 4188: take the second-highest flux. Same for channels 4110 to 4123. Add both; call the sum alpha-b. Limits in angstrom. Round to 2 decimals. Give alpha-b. 1.23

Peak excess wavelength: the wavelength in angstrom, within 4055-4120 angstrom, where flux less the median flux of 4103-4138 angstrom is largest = 4059.0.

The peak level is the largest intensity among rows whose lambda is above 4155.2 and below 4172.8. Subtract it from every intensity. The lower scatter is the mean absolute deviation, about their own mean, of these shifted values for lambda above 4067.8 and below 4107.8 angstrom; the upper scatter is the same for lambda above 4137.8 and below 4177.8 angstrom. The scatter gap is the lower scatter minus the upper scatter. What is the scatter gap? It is -0.010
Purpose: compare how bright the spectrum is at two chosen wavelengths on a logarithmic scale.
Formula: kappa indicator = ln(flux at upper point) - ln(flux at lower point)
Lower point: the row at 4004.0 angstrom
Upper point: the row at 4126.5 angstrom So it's -0.18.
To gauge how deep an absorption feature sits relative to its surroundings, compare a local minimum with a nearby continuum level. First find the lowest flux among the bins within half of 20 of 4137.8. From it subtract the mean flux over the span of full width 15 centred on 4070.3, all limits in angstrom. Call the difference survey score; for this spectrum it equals 0.01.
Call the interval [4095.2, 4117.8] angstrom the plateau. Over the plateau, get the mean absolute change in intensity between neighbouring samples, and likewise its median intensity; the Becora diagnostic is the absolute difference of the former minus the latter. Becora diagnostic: 0.53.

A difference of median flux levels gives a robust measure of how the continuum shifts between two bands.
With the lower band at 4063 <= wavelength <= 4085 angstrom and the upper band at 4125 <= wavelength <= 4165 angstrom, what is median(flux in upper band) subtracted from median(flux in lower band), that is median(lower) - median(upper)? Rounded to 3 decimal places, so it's -0.052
